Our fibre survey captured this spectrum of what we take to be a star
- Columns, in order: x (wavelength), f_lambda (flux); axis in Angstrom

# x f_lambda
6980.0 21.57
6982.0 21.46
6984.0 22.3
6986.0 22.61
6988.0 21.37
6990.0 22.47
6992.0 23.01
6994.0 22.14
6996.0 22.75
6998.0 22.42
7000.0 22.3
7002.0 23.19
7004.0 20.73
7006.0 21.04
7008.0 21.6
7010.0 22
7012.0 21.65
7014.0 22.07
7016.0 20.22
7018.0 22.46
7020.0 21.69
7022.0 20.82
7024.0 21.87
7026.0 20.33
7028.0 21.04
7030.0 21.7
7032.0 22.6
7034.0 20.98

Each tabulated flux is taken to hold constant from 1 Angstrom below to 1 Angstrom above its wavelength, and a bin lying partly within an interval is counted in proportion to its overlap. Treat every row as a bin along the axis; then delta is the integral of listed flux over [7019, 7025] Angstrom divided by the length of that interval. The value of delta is 21.5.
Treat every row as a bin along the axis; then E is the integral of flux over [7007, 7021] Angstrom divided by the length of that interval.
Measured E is 21.7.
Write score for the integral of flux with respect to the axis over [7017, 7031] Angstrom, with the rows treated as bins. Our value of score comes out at 300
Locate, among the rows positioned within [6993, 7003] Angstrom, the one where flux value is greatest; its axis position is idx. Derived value 7002.0 Angstrom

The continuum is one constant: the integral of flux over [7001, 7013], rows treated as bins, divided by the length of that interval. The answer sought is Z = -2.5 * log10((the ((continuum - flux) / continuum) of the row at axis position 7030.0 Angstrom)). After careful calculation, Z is 10.3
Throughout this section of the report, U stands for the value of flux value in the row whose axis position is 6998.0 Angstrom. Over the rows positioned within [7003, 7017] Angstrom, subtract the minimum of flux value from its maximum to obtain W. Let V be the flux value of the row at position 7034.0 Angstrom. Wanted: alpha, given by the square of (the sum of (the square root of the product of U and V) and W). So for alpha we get 554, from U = 22.42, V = 20.98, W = 1.85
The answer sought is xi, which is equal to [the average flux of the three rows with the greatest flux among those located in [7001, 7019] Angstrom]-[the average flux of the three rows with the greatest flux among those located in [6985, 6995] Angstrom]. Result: -0.1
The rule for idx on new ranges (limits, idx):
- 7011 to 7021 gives 7018.0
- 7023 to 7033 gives 7032.0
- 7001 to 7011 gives 7002.0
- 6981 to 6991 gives 6986.0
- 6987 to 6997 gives 6992.0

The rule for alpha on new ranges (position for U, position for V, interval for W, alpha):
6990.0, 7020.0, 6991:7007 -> 602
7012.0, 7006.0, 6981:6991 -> 510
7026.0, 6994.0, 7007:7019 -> 550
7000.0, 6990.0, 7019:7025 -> 549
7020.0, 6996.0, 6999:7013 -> 609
